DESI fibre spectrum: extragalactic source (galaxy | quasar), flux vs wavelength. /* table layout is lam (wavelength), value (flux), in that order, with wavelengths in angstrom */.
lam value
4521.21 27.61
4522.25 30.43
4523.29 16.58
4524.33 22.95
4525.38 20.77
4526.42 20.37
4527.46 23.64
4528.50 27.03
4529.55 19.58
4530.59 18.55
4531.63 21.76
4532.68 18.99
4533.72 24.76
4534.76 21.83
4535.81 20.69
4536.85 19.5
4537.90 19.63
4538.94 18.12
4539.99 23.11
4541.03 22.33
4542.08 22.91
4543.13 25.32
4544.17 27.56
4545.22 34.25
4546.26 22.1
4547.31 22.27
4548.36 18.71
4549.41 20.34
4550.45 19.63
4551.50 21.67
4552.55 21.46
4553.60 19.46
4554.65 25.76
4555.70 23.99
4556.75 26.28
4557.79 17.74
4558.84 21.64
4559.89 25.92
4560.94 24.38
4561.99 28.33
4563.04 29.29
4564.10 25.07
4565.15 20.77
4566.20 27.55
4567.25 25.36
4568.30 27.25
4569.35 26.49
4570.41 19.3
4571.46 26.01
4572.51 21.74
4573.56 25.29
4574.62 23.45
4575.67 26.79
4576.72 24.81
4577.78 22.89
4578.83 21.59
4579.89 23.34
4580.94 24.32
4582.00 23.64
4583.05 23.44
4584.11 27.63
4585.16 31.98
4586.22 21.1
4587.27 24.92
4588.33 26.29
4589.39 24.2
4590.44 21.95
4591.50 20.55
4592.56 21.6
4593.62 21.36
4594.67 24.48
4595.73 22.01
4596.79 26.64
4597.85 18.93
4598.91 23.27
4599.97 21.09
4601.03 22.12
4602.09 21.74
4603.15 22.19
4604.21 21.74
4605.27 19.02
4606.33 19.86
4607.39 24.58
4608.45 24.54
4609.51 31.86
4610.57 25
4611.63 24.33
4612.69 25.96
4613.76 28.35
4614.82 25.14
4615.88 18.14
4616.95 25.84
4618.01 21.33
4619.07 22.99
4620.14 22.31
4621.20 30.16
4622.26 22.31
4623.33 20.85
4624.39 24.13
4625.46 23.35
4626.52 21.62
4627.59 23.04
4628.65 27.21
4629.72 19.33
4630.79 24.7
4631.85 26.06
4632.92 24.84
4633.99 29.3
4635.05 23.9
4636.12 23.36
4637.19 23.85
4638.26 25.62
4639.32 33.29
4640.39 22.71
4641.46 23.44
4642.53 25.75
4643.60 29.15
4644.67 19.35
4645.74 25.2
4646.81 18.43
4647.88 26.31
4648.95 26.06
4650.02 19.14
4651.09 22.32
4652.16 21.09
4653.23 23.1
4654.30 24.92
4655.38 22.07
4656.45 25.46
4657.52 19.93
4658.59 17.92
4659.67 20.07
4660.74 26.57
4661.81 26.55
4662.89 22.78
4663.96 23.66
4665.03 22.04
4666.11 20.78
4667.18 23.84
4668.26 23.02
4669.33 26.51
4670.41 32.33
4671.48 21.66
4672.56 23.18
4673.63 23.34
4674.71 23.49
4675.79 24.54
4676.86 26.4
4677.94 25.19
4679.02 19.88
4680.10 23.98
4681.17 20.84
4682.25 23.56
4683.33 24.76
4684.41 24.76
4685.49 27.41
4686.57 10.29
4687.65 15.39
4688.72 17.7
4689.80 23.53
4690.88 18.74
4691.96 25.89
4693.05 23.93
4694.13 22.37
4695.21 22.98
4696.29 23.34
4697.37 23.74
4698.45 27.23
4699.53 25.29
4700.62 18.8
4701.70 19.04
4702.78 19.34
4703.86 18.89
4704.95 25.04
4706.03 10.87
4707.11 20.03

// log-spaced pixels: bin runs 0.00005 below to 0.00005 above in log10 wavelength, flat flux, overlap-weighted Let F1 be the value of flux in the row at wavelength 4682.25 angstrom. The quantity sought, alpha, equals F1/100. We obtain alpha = 0.236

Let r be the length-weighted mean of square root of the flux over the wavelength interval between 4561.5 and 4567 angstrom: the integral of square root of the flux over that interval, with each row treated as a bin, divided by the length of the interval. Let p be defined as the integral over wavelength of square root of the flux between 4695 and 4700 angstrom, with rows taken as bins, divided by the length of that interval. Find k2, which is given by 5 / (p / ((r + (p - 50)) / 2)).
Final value -20.1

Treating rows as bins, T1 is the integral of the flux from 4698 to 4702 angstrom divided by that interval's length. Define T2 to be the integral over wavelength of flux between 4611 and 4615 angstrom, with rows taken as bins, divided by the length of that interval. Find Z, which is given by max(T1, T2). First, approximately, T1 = 22.7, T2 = 26.0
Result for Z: 26.0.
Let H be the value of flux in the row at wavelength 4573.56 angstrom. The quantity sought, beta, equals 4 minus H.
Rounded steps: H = 25.29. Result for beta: -21.3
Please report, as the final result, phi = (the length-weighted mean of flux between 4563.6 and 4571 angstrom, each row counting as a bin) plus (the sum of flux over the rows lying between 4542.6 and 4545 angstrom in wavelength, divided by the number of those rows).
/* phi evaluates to 51.0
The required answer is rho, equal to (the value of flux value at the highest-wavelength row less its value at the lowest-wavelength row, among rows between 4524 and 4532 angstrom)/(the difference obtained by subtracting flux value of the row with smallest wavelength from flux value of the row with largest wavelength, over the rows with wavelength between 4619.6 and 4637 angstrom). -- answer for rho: -1.1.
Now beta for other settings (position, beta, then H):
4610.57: -21.0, 25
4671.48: -17.7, 21.66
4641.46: -19.4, 23.44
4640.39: -18.7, 22.71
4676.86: -22.4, 26.4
